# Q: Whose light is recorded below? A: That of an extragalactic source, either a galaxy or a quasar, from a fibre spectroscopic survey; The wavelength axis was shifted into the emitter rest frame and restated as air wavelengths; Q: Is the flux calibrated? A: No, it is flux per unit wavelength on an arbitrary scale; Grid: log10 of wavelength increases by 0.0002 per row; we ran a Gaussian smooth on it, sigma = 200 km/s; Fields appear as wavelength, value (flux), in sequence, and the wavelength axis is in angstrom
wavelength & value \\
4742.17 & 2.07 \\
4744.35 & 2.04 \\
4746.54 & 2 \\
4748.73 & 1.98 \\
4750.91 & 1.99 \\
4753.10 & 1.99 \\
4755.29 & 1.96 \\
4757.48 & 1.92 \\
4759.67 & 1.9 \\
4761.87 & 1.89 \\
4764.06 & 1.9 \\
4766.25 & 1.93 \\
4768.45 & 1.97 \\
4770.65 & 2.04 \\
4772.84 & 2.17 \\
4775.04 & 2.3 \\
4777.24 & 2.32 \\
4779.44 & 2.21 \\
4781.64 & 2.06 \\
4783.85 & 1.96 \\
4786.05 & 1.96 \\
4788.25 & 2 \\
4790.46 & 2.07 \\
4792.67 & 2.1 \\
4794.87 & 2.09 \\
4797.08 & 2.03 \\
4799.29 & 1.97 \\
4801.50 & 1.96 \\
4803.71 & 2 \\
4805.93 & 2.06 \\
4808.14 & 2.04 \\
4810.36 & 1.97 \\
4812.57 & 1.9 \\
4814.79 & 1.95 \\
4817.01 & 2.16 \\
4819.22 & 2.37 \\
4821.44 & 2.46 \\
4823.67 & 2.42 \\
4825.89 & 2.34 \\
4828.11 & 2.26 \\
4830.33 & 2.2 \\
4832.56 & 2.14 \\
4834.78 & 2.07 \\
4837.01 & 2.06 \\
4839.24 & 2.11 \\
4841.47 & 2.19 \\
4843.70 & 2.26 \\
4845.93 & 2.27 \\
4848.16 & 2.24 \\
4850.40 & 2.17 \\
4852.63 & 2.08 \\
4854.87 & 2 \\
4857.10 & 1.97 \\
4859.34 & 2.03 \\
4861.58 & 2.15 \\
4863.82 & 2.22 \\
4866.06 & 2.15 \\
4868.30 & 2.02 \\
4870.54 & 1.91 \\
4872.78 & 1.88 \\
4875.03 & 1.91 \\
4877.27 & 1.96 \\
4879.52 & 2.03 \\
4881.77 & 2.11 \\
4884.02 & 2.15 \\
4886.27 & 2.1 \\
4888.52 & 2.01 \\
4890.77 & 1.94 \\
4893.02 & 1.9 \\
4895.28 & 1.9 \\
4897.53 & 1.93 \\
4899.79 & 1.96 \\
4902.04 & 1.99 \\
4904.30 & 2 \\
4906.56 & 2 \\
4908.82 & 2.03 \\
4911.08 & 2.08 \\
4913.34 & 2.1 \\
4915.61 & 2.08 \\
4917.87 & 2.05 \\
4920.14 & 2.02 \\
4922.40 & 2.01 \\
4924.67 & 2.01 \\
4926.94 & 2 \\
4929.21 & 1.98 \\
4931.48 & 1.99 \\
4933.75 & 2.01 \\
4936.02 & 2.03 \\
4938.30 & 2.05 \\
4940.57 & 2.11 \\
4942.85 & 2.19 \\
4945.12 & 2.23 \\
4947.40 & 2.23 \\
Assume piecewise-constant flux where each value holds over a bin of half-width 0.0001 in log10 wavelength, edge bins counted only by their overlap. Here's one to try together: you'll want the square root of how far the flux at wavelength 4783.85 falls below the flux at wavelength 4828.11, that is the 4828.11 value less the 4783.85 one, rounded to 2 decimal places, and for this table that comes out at 0.55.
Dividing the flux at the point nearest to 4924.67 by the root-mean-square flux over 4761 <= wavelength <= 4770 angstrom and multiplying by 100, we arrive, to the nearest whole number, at 105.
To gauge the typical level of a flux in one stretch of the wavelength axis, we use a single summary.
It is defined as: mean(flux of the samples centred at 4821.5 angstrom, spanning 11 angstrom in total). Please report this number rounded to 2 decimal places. 2.35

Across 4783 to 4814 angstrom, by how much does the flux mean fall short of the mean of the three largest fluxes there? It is 0.079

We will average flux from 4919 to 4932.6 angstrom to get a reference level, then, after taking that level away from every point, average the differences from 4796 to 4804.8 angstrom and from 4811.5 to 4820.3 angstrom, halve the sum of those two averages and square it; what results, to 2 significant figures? 0.0017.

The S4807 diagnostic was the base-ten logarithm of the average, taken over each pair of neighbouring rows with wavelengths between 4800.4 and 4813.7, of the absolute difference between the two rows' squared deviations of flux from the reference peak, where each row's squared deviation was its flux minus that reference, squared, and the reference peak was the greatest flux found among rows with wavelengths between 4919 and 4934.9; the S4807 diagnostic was -2.41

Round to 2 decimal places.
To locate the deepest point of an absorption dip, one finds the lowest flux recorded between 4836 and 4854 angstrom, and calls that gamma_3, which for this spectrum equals 2.06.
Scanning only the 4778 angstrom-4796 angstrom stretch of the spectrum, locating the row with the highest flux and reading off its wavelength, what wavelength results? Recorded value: 4779.44 angstrom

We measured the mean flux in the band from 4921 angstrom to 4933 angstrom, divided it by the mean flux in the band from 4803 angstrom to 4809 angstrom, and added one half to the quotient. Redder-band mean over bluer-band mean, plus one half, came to 1.48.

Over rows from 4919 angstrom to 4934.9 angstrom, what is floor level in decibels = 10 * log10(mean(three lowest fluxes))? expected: 2.99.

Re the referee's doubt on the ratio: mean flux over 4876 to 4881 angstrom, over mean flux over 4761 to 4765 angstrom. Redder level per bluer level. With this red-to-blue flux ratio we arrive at 1.05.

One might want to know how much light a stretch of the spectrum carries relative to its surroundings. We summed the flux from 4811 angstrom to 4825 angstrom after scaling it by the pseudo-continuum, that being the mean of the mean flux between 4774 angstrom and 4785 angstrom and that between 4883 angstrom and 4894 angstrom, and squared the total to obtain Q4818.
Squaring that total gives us 40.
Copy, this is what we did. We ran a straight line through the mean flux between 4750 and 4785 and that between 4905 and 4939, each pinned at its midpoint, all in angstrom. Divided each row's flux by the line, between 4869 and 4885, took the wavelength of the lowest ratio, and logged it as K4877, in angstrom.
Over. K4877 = 4872.78 angstrom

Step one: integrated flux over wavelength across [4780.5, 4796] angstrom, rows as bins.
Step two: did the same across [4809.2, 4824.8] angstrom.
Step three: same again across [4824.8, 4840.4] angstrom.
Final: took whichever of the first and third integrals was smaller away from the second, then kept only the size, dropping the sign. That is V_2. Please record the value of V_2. 2.39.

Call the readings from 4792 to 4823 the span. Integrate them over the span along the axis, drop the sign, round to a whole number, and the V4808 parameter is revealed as 64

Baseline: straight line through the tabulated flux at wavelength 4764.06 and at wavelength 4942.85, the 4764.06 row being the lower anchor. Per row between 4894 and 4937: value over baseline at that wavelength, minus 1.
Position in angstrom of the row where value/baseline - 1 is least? 4895.28 angstrom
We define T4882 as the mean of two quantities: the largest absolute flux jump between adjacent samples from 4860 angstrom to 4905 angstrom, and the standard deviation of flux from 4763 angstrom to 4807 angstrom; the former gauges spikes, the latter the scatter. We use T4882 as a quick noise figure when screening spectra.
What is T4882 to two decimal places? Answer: 0.12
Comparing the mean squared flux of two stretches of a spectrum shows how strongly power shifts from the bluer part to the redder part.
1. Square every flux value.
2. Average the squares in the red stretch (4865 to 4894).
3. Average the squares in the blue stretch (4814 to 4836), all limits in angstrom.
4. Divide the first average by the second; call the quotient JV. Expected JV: 0.80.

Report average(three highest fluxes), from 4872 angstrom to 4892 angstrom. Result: 2.120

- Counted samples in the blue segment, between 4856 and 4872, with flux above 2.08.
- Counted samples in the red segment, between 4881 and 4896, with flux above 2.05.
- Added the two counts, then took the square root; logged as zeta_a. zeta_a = 2.4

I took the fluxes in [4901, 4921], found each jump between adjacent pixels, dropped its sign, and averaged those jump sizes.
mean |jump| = 0.02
